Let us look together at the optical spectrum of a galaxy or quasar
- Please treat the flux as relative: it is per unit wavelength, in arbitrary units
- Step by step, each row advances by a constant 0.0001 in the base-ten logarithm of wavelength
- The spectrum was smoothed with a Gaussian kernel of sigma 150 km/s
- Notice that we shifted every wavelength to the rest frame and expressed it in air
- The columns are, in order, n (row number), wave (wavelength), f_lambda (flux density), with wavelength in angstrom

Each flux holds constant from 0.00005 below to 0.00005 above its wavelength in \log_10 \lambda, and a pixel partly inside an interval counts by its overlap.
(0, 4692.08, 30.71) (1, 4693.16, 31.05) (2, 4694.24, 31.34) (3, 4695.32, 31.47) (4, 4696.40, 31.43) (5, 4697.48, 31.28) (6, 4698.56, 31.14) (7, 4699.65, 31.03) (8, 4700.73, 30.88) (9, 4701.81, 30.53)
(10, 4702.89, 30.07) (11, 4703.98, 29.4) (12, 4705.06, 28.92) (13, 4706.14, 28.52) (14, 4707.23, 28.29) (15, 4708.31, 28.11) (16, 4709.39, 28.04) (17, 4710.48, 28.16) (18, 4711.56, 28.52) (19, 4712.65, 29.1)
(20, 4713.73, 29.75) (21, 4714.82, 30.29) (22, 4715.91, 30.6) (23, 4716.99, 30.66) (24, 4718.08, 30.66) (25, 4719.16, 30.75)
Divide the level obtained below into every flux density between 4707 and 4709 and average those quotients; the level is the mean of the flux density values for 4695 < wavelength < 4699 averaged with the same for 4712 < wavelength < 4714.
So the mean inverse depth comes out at 1.08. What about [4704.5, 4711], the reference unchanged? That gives 1.07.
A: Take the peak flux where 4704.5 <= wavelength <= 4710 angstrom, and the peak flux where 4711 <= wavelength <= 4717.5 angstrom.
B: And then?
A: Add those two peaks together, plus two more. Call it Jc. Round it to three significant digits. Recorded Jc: 61.6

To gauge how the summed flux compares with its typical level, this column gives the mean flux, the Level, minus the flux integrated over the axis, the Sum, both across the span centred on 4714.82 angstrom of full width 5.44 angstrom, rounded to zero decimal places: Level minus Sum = -133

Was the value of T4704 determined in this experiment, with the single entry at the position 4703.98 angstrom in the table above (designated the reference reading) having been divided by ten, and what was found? 2.94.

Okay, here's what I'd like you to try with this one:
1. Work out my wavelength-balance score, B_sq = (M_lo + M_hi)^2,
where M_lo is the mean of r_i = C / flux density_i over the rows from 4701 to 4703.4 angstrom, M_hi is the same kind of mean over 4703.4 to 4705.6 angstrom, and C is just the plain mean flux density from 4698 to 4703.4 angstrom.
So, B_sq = 4.28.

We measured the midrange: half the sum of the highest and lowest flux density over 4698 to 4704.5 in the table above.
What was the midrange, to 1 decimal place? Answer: 30.3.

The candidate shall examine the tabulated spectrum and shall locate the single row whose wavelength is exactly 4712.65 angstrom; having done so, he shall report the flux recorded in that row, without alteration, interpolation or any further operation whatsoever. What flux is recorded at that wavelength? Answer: 29.1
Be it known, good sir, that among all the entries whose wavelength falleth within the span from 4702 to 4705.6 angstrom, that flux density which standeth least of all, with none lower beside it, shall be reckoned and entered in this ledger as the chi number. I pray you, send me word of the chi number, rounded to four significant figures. 28.92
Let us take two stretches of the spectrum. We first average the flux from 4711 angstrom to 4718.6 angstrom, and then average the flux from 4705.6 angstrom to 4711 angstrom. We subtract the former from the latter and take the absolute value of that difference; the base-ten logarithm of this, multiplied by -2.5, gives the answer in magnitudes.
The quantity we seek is -0.6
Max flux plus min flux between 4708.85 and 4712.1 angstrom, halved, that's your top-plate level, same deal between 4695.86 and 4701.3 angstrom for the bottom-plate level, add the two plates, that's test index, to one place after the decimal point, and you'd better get 59.4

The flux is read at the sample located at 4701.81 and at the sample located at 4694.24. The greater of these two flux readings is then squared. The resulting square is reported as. 982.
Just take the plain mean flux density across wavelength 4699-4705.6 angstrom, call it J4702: 30.1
